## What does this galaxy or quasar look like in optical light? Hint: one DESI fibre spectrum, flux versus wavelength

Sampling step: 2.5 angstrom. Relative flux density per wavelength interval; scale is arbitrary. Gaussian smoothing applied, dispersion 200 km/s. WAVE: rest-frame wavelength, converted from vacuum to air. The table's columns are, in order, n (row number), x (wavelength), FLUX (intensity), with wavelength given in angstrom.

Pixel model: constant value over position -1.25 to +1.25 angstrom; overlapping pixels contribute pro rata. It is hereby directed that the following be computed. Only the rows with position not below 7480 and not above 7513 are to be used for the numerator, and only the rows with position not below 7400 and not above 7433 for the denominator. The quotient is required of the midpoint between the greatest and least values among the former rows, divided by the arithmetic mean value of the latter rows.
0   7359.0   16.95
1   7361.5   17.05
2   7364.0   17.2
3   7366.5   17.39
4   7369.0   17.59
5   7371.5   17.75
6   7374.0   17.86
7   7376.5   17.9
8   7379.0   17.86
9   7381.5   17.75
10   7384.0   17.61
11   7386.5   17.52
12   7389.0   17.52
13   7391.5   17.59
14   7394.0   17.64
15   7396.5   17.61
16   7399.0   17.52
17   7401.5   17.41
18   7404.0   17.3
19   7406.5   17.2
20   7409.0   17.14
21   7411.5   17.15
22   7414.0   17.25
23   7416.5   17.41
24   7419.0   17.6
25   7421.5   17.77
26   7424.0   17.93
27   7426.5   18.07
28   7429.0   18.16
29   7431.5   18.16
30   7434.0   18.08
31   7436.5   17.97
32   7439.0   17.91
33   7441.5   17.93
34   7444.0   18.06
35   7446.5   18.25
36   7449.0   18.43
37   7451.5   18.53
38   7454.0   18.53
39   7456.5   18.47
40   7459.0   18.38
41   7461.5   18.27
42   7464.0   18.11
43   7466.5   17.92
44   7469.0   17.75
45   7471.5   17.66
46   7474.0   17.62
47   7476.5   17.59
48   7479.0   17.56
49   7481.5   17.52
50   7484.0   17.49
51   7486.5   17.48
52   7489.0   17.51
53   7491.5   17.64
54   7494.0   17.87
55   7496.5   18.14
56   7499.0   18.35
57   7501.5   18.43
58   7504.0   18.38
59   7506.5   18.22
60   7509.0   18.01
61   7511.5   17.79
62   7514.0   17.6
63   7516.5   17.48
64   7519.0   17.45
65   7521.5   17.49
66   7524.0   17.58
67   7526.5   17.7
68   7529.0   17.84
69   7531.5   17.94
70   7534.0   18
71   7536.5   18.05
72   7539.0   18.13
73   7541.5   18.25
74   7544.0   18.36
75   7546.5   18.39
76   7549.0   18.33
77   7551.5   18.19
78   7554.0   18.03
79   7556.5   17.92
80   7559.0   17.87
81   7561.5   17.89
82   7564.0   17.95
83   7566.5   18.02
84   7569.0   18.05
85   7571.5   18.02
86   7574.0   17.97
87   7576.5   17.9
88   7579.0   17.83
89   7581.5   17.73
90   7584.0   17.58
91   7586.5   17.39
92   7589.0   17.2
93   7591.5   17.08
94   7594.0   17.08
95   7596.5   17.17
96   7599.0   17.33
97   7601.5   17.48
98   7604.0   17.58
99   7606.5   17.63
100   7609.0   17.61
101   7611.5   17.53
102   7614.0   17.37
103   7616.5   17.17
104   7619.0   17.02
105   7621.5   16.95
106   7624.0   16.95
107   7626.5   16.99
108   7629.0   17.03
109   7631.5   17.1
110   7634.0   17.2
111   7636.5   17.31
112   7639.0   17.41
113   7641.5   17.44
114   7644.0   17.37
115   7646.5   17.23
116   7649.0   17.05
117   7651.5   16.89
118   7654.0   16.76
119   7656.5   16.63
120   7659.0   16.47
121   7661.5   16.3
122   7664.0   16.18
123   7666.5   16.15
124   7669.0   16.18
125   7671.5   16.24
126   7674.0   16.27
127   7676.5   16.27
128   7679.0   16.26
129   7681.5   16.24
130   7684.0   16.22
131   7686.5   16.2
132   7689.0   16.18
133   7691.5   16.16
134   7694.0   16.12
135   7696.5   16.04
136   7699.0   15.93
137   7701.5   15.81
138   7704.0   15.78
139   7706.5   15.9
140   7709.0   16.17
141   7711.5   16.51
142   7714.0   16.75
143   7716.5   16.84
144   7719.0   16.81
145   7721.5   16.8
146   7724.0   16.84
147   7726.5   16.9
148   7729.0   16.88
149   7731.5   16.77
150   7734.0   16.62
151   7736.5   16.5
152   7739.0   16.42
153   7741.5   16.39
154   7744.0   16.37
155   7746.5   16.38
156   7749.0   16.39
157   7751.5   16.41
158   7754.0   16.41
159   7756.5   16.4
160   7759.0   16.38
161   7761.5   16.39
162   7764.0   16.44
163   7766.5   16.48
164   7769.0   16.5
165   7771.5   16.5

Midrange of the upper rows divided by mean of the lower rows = 1.02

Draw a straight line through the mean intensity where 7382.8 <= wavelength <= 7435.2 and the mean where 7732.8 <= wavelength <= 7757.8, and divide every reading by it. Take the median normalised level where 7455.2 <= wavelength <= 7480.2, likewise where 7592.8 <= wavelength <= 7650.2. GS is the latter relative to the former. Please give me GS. 1.00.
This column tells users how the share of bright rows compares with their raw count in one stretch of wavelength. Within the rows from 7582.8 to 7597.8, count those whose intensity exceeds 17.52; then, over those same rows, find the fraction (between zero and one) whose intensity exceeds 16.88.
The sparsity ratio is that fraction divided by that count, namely 1.00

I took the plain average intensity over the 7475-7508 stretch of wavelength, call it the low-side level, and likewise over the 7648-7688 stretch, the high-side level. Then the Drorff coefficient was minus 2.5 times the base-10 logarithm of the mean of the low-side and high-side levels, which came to -3.08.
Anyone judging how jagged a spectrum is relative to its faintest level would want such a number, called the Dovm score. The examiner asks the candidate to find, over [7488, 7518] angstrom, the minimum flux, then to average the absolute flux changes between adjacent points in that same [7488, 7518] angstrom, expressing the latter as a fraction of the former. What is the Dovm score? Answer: 0.010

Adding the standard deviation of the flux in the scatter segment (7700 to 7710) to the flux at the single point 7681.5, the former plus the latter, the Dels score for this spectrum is 16.4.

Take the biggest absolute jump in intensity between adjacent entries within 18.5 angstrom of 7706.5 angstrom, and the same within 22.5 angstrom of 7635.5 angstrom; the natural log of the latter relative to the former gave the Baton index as -0.5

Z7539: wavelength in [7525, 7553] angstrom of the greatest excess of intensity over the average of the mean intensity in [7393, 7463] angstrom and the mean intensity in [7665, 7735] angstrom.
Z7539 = 7546.5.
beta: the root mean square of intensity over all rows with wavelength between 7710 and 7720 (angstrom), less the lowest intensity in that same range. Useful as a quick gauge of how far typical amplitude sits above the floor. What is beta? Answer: 0.22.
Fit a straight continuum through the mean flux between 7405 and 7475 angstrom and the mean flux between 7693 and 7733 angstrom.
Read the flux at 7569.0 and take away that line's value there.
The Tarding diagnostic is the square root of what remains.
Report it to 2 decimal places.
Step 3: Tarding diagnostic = 0.91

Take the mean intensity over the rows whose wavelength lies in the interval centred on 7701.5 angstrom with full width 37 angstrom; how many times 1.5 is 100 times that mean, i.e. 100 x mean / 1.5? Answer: 1082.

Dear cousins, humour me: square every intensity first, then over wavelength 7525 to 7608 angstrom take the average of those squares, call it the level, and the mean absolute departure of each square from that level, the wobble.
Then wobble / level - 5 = -4.97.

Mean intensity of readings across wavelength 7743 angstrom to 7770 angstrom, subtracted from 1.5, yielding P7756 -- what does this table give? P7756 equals -14.91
